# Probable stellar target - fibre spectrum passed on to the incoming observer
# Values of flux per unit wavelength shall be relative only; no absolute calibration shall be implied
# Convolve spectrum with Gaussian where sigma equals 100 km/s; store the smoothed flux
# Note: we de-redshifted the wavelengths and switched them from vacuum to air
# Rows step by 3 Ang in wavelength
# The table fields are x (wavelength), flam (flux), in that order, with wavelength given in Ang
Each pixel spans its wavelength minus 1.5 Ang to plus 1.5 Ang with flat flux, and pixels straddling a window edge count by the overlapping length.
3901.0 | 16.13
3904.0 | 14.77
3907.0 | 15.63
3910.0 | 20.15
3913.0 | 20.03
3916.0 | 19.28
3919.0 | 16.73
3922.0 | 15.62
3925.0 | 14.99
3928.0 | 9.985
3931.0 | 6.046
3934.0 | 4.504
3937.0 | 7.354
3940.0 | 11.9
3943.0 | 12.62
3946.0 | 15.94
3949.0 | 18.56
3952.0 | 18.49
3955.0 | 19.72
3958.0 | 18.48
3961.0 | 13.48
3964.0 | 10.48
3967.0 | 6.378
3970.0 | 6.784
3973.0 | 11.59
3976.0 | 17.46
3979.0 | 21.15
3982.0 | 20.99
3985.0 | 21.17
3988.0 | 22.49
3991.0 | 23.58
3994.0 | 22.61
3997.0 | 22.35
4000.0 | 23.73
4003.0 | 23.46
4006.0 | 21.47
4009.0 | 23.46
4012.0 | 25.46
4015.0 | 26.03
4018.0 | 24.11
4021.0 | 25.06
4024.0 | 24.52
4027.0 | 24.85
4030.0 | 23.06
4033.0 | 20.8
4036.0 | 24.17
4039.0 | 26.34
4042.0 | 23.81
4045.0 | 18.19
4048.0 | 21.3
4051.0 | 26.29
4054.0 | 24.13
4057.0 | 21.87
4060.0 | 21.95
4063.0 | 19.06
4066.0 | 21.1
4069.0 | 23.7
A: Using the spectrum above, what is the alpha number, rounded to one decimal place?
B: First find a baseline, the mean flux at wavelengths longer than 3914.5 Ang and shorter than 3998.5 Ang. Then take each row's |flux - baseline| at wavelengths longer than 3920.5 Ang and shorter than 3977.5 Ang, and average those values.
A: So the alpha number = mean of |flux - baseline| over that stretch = 4.5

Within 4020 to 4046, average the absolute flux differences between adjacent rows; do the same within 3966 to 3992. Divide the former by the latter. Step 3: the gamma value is 1.1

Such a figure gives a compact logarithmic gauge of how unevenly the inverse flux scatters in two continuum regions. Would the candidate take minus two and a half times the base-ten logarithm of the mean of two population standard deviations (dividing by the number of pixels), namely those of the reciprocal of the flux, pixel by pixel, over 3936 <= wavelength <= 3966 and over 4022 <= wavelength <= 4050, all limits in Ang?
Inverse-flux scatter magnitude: 4.6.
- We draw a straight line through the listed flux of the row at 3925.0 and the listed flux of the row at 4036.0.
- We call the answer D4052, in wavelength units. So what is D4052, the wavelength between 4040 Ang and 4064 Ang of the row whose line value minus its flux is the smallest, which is 4051.0 Ang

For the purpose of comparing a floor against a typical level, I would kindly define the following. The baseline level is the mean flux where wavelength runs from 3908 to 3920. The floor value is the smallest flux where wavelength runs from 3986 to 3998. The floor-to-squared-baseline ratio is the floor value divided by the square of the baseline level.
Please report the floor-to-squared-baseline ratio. 0.062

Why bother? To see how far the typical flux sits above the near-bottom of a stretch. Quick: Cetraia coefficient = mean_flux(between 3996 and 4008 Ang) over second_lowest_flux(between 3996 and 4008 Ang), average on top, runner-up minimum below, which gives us 1.02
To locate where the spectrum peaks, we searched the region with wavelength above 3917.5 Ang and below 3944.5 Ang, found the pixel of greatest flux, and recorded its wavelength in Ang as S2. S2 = 3919.0 Ang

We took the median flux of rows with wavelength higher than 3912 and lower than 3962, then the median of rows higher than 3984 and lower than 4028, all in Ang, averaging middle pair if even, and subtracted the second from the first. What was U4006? -8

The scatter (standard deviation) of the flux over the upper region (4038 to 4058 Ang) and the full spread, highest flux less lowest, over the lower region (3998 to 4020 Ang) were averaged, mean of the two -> 4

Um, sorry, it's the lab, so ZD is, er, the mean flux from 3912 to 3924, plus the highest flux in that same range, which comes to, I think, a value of 38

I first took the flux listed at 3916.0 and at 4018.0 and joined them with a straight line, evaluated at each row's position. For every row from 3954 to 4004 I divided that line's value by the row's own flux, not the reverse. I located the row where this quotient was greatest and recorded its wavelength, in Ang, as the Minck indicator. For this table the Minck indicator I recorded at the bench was 3967.0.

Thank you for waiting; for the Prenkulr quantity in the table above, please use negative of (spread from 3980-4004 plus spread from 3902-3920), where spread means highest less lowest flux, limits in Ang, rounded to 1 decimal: -8.1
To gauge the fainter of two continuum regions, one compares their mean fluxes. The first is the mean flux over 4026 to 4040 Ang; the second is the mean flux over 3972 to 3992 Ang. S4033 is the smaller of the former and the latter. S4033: 20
